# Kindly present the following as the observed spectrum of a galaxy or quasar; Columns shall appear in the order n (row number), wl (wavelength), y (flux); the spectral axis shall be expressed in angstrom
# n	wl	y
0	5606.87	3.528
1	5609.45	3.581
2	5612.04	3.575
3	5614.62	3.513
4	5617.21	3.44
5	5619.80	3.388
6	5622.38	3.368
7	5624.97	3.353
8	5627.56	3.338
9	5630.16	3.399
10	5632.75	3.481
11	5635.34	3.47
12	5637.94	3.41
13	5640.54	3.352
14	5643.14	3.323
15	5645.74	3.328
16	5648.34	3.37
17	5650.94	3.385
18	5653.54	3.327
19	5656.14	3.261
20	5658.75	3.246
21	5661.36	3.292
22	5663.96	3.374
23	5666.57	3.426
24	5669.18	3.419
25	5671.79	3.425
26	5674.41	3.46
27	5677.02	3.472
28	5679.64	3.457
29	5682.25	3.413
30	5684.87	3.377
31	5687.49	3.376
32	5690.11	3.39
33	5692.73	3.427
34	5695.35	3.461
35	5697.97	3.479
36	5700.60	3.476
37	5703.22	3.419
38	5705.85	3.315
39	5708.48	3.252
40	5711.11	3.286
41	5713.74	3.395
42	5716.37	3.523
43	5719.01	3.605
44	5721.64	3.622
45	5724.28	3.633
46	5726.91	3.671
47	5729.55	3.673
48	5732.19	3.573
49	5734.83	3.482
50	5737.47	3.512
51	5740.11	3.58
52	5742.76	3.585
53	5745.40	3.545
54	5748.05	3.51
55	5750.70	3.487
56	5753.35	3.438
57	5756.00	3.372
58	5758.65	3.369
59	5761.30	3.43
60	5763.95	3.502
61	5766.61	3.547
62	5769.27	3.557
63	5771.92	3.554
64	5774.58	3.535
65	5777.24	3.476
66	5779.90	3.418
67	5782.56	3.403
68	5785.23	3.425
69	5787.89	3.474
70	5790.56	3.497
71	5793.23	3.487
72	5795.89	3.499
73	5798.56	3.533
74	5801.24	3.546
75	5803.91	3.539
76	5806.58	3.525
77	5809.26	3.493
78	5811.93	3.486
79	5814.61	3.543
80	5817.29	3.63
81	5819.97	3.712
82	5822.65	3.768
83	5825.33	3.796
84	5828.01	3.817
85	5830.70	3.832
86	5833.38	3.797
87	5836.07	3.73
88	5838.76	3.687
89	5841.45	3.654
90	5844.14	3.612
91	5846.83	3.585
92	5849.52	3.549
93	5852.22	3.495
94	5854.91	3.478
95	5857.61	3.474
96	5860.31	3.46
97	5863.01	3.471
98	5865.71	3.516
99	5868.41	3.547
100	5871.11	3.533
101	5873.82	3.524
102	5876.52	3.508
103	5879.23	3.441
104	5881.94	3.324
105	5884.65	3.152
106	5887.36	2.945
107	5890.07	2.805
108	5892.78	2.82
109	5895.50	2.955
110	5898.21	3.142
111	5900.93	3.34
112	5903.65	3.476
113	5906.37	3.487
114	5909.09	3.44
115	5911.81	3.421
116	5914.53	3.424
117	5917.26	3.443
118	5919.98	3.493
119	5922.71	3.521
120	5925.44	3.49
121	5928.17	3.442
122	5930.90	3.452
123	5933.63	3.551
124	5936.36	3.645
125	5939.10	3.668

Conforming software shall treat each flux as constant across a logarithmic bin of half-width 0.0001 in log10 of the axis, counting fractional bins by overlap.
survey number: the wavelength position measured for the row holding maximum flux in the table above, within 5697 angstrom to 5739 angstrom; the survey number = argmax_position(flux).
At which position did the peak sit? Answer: 5729.55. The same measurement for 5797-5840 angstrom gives 5830.70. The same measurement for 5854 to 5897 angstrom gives 5868.41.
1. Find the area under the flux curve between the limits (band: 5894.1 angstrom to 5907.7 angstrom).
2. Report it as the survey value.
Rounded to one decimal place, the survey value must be 44.6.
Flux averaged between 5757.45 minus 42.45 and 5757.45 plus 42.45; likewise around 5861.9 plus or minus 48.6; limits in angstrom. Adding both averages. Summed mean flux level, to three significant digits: 6.99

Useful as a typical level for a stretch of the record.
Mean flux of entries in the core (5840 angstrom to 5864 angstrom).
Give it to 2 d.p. 3.53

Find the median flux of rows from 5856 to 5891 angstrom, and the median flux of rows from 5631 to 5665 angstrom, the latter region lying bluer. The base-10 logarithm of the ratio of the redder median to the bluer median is 0.015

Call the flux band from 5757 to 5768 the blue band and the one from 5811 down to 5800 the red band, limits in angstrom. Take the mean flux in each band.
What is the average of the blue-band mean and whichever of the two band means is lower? 3.46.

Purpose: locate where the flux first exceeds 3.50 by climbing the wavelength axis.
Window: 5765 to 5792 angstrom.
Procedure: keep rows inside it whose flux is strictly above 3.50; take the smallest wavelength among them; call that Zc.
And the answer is 5766.61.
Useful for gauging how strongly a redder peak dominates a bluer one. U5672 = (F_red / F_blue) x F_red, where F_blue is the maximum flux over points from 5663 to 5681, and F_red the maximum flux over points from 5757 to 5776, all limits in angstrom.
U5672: 3.6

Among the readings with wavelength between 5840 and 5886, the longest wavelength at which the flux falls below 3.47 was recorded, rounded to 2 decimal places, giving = 5884.65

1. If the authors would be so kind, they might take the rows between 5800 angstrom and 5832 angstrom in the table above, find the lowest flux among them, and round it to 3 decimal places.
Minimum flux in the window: 3.486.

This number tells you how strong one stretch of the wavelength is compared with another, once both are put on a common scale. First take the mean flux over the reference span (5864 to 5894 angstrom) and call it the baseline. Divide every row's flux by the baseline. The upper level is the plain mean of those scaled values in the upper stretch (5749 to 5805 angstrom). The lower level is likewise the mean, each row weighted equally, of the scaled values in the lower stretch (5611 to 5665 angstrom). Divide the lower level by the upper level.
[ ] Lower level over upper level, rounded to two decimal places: 0.97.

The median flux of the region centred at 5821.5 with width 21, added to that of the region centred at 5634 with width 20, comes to 7.12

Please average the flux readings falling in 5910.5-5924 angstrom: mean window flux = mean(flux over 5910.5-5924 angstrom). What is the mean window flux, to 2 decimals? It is 3.46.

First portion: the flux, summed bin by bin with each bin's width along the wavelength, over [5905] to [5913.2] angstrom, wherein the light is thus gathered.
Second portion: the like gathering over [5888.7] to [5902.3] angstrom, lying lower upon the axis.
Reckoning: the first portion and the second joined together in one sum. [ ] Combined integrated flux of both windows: 69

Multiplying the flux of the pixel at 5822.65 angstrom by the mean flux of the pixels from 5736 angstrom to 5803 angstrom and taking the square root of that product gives 3.63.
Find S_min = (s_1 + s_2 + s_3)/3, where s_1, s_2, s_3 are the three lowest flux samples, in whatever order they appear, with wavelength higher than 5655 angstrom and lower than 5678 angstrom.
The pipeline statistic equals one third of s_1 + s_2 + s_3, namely 3.27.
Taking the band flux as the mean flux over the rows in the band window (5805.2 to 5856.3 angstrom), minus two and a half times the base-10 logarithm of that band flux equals -1.40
